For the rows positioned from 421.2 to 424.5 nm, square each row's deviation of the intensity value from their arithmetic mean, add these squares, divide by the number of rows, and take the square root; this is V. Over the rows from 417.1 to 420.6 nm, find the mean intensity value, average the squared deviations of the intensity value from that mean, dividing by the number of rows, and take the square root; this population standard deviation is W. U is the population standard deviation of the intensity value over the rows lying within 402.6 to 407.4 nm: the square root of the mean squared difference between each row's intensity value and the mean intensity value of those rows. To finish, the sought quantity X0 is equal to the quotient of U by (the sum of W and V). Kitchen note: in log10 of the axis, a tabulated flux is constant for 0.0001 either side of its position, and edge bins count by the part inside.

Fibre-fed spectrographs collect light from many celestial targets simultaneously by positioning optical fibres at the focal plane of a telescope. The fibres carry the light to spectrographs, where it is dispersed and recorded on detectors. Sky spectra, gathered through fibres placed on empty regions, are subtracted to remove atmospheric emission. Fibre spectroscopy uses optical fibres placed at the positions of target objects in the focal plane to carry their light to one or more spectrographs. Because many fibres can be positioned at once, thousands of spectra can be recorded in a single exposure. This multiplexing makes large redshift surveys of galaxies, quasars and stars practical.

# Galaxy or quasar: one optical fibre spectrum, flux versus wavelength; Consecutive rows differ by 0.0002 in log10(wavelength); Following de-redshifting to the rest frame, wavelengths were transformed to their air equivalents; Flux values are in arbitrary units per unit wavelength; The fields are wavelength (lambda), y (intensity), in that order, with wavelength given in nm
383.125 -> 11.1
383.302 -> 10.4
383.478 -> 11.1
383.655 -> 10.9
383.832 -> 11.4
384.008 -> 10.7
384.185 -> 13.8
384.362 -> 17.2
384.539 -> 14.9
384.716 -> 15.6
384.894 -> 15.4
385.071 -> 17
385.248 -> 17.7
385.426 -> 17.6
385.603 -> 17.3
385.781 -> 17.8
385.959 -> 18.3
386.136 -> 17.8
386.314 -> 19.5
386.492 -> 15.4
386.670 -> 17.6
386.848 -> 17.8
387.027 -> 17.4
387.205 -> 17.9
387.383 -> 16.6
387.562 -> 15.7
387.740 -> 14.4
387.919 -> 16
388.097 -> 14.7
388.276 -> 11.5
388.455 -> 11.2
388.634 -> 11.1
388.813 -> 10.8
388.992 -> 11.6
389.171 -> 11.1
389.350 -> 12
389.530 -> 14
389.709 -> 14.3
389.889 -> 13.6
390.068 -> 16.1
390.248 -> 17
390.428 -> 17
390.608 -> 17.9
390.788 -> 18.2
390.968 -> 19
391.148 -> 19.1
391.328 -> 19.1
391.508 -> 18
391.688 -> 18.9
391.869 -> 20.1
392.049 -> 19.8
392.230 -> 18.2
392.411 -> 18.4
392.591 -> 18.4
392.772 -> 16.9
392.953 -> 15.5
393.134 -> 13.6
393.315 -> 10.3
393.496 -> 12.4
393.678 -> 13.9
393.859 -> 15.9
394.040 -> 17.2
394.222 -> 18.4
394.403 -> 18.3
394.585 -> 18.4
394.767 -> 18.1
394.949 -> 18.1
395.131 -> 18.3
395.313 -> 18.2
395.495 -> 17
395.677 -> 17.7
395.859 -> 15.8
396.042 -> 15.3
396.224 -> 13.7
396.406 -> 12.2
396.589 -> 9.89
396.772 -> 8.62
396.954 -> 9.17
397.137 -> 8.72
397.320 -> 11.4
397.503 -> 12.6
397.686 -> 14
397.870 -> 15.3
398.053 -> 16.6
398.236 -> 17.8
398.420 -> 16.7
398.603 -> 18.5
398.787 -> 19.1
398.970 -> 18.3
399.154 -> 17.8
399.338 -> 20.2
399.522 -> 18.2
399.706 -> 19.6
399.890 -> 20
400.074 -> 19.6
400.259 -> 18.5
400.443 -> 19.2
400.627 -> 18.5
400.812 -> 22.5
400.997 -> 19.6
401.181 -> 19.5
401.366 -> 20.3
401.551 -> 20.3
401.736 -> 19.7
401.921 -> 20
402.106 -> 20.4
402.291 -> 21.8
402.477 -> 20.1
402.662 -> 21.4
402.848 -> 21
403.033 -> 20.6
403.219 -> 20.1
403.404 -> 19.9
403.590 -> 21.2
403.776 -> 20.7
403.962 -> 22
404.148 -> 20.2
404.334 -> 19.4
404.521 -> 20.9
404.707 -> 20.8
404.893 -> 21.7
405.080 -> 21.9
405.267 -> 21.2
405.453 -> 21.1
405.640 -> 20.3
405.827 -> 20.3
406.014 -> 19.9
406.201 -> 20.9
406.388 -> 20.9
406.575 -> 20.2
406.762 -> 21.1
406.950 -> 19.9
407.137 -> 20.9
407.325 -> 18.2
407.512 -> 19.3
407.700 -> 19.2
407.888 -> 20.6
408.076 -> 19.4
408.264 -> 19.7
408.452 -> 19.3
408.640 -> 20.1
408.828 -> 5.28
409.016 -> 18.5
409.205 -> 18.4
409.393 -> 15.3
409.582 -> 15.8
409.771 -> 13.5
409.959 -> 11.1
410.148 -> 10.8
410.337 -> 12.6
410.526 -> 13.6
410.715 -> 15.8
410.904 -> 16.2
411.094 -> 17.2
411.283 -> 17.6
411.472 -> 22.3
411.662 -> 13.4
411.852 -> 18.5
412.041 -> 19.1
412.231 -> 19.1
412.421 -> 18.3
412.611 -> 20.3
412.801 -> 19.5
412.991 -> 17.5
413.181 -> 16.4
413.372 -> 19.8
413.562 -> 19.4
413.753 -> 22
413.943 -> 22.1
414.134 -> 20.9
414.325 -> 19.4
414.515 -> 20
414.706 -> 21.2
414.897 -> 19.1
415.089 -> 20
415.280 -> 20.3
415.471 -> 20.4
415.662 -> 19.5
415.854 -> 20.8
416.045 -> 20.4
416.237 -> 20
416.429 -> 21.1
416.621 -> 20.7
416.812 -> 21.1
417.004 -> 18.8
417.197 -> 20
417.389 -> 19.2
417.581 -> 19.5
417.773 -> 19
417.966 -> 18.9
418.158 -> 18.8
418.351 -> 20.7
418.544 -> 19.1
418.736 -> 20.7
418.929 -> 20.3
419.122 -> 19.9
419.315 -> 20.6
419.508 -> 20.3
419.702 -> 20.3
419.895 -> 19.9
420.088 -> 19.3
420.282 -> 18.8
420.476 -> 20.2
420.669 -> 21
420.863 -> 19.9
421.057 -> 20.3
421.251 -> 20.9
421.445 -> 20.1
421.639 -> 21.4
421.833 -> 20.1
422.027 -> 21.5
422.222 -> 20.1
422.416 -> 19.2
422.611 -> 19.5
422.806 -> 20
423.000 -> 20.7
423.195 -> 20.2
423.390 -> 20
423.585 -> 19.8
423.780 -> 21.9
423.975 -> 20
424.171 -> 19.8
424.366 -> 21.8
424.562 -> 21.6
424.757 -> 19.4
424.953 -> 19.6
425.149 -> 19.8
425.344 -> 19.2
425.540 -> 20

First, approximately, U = 0.80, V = 0.79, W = 0.7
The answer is 0.55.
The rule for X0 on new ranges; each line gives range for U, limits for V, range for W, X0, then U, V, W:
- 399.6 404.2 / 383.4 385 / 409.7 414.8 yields 0.17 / 0.97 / 2.32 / 3.3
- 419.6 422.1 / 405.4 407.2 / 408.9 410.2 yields 0.22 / 0.74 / 0.45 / 2.9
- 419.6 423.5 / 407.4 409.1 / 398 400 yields 0.12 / 0.67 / 4.51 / 1.2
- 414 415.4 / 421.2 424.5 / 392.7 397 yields 0.18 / 0.70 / 0.79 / 3.1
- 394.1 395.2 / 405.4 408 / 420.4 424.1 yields 0.08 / 0.12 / 0.81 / 0.7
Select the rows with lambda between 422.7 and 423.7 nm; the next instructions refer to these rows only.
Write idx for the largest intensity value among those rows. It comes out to 20.7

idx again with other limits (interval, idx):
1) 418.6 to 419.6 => 20.7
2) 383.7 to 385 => 17.2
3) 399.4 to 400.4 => 20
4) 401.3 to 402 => 20.3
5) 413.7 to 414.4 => 22.1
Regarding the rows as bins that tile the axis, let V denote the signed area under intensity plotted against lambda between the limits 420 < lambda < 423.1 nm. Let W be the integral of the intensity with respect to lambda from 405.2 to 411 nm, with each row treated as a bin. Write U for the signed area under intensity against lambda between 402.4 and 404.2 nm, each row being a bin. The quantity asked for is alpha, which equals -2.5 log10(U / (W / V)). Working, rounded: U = 37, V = 63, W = 103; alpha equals -3.4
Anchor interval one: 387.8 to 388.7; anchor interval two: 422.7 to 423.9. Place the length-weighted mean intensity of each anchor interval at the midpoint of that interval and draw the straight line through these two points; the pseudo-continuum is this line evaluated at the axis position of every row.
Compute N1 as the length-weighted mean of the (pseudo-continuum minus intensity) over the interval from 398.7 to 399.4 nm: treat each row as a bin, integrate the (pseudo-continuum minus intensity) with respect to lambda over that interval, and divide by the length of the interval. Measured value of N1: -4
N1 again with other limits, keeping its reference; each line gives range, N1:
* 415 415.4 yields -1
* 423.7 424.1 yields 0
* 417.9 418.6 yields 0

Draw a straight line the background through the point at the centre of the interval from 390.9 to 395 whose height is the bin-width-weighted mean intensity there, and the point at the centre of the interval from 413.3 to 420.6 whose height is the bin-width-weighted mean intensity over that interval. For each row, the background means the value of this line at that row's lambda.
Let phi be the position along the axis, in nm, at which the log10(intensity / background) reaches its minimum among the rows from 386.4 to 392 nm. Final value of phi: 388.813 nm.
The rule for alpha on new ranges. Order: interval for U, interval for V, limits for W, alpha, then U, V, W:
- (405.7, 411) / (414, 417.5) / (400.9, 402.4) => -5.8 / 92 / 71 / 30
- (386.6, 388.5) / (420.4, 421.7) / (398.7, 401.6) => -2.9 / 30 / 27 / 56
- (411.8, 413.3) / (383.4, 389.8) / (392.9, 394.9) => -4.8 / 28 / 95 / 31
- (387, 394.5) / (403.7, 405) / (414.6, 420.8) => -3.5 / 118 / 27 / 124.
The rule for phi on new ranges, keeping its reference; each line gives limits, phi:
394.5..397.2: 396.772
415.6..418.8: 418.158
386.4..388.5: 388.455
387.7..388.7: 388.634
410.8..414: 411.662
